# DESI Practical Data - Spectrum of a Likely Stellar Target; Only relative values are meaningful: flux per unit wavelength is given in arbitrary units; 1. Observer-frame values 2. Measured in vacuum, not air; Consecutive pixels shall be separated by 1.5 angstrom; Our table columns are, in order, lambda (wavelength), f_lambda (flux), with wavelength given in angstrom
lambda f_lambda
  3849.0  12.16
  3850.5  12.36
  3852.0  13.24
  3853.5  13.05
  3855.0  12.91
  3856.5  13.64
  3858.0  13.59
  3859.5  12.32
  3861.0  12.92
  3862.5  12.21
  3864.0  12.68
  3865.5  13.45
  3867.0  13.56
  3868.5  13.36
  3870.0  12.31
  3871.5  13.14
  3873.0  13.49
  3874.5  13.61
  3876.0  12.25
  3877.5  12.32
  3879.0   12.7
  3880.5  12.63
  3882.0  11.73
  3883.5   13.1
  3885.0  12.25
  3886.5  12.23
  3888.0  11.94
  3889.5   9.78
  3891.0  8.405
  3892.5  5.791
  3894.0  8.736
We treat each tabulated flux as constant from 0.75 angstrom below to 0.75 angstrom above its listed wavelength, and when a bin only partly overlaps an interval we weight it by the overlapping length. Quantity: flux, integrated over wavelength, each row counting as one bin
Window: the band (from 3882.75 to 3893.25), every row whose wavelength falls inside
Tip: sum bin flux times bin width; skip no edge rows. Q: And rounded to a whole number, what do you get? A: 110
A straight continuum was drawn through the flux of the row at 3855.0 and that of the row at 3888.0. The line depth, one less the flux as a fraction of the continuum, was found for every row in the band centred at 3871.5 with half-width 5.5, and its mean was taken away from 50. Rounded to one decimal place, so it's 50.1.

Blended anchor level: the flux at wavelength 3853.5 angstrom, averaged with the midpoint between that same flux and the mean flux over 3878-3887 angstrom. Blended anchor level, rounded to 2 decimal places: 12.90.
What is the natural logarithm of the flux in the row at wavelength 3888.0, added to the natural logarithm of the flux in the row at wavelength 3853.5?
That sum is 5.05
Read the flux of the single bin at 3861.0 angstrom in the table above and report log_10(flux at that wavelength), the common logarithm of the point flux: 1.11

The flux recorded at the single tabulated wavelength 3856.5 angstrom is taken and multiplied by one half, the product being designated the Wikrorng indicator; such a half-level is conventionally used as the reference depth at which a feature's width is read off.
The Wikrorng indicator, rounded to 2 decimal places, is 6.82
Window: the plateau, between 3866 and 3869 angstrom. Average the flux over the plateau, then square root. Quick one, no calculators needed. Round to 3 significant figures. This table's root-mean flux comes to 3.67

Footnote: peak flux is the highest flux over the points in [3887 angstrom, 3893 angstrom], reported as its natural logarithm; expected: 2.48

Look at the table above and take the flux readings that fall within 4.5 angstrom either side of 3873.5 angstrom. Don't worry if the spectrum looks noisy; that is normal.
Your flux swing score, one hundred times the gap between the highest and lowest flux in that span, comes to 136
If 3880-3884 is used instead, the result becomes 137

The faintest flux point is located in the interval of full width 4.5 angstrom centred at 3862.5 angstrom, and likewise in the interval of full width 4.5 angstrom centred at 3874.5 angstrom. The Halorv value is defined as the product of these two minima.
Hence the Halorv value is 150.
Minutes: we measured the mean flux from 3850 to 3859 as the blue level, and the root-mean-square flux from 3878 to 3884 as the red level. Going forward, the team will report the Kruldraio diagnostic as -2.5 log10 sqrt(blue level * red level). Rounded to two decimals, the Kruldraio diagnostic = -2.77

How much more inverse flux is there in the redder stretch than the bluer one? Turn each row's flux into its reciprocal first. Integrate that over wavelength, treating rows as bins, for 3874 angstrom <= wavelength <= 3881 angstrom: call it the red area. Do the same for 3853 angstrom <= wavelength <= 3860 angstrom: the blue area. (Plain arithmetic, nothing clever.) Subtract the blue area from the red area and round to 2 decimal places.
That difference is 0.02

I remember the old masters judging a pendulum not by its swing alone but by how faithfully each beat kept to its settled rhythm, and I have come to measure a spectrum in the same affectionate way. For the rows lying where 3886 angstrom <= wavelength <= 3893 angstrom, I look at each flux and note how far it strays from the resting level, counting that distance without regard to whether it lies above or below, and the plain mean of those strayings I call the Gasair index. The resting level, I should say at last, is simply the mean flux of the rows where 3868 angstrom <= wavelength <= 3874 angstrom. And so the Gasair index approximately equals 3.4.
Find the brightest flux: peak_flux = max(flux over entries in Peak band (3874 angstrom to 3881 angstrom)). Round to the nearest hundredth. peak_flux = 13.61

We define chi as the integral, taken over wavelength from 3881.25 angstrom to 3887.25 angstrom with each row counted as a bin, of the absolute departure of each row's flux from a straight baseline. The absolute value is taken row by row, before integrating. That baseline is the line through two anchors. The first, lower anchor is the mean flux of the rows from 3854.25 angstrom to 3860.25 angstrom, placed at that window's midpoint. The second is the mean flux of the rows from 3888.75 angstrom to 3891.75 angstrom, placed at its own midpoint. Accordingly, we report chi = 15.0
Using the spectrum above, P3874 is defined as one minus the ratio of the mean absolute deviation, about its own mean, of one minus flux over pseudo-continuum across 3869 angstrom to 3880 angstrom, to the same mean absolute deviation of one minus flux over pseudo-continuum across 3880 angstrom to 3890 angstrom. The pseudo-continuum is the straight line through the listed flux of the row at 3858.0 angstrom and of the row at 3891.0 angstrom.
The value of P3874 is 0.33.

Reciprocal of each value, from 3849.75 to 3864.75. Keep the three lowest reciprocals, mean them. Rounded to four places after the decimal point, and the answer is 0.0741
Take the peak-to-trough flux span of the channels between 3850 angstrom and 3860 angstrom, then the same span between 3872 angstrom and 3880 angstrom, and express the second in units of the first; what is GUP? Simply 1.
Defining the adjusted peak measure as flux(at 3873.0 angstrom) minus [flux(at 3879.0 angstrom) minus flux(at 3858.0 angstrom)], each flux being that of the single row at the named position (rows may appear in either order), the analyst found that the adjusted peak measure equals 14.4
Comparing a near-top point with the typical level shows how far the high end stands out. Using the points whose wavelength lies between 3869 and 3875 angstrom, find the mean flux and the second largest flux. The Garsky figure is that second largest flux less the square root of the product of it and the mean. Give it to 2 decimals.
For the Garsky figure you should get 0.18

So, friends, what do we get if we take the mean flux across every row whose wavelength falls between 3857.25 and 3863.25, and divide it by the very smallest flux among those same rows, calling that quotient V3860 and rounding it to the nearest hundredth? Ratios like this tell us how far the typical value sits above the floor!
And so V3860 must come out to 1.05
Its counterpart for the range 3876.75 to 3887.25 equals 1.06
